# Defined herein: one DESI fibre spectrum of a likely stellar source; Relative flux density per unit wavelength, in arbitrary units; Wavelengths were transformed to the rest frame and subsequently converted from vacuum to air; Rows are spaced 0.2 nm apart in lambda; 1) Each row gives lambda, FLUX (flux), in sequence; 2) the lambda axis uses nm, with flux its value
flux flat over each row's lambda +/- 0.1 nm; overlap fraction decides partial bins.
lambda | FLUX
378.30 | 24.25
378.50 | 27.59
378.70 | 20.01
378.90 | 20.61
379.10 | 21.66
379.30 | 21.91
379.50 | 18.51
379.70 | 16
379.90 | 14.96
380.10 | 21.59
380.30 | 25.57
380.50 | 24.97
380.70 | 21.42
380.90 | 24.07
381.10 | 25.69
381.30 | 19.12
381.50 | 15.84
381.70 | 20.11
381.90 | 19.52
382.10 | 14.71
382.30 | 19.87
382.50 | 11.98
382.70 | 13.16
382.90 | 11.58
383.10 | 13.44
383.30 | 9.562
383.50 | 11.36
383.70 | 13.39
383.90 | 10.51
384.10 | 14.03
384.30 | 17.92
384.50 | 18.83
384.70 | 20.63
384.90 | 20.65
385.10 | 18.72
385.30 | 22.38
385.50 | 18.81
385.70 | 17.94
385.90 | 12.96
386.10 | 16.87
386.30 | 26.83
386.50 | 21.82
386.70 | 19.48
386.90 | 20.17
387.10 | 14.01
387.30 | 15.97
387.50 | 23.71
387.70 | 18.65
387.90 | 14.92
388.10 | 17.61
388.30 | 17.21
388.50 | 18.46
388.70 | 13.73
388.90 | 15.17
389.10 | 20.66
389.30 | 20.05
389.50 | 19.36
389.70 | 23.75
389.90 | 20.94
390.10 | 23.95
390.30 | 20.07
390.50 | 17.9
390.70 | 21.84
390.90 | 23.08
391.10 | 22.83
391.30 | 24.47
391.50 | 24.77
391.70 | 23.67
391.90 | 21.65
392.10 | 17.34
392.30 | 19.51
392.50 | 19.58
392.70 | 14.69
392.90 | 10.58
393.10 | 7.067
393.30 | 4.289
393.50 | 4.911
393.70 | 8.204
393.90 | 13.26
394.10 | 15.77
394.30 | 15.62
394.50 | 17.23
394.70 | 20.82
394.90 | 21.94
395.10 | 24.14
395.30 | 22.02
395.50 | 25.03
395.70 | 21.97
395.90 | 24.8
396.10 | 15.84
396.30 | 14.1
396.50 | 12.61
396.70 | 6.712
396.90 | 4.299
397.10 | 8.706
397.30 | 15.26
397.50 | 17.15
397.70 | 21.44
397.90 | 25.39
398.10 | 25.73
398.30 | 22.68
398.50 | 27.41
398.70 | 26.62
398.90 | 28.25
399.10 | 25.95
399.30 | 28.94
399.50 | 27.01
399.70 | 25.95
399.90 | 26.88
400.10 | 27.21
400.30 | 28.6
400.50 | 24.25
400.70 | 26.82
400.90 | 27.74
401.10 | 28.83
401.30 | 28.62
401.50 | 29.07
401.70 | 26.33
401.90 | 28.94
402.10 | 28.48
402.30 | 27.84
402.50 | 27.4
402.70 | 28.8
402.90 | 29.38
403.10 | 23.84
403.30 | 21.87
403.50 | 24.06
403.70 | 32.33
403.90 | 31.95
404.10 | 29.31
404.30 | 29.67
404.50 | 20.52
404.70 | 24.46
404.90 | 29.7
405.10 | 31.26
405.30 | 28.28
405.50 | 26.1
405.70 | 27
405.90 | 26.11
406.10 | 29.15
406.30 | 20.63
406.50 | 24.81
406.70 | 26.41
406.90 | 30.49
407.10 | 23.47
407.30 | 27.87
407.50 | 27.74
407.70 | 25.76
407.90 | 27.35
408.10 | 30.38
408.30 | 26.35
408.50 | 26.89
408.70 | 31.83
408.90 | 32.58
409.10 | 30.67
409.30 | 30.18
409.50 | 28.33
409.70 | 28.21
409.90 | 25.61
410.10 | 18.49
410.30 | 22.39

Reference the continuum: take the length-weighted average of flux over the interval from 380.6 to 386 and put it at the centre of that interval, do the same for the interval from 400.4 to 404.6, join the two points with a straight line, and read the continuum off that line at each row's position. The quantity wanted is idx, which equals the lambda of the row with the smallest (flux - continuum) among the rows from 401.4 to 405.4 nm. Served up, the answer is 404.50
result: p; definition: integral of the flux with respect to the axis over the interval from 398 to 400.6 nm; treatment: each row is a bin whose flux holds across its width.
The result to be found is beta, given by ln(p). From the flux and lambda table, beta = 4.2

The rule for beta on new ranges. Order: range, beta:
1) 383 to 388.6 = 4.6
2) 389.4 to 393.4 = 4.3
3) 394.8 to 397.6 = 3.8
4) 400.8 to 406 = 5.0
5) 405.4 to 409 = 4.6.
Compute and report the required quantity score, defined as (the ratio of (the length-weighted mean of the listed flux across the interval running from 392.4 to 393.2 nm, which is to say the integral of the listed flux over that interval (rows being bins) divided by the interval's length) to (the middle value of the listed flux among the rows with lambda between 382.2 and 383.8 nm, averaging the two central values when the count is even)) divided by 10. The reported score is 0.103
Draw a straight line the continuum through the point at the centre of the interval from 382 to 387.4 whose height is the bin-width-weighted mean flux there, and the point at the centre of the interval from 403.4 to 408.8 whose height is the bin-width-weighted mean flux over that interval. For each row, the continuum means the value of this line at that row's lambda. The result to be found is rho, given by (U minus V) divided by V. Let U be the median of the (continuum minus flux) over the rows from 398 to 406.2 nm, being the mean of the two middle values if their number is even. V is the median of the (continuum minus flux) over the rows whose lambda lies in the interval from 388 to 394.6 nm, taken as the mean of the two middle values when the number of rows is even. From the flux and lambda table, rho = -4.1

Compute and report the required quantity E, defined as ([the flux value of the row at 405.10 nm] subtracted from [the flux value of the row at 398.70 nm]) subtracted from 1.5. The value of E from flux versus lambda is 6.1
